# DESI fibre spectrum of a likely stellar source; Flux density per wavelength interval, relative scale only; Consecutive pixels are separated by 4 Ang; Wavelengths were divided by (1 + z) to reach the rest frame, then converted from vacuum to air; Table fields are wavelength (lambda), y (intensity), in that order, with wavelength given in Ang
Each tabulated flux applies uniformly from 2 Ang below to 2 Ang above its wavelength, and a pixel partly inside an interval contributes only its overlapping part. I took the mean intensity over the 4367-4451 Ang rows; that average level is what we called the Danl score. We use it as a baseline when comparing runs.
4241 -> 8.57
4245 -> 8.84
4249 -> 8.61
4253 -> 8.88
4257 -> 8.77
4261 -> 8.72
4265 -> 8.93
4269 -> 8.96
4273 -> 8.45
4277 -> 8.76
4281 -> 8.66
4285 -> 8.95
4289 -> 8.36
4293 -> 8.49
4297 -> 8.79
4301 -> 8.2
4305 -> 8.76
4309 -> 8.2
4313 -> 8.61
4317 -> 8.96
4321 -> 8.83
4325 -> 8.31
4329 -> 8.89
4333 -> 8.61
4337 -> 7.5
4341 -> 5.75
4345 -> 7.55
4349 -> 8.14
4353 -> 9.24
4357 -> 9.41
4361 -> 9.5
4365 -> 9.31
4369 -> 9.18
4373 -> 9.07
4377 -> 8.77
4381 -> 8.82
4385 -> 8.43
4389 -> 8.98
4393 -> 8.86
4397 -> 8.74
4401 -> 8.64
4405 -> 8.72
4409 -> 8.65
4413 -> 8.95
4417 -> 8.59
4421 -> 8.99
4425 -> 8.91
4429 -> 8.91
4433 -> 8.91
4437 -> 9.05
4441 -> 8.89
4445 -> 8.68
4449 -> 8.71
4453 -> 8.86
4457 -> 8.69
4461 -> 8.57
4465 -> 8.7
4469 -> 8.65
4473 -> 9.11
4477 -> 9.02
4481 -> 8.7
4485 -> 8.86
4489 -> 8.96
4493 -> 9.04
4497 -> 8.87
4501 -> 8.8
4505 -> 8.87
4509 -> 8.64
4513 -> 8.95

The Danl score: 8.83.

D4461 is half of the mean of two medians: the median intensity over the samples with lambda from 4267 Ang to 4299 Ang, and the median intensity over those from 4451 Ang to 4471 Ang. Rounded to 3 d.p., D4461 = 4.350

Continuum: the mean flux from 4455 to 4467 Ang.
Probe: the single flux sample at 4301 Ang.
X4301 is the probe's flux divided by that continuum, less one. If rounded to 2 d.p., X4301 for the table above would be -0.05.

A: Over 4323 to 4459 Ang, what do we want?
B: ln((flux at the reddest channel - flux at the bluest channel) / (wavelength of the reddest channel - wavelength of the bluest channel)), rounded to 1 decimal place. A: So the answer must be -5.9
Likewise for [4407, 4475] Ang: -4.9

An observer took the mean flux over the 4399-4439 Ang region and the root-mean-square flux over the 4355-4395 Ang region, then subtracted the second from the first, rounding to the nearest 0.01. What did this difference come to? -0.21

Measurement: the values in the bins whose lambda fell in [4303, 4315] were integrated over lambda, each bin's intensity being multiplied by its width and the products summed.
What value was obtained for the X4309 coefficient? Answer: 102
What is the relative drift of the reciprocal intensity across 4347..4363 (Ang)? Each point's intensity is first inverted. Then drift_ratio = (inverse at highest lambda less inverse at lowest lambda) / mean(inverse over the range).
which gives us -0.16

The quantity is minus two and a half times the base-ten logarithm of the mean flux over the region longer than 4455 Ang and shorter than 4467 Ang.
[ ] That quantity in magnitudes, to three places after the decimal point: -2.343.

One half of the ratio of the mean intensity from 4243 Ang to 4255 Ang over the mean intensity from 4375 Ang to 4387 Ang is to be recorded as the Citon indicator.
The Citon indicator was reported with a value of 0.506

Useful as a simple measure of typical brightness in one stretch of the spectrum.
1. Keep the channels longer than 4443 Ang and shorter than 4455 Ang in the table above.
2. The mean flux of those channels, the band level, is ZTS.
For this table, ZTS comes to 8.75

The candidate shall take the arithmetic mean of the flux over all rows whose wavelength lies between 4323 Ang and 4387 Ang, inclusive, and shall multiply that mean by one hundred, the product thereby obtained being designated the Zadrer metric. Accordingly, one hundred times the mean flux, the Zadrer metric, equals 853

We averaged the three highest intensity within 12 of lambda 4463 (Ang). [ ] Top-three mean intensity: 8.89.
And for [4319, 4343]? 8.78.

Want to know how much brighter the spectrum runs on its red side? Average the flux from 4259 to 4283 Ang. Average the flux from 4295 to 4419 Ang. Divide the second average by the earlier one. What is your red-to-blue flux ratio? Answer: 0.985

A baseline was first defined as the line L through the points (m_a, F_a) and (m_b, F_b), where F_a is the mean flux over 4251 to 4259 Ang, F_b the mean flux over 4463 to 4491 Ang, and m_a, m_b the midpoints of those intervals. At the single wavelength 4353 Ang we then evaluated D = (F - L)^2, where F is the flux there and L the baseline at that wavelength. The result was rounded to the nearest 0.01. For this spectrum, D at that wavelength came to 0.16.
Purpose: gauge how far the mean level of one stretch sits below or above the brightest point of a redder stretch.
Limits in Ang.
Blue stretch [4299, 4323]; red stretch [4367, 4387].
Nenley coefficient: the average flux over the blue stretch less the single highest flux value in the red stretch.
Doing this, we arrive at -0.59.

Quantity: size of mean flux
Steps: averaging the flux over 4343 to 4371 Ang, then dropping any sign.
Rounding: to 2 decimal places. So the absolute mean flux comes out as 8.90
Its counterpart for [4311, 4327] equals 8.68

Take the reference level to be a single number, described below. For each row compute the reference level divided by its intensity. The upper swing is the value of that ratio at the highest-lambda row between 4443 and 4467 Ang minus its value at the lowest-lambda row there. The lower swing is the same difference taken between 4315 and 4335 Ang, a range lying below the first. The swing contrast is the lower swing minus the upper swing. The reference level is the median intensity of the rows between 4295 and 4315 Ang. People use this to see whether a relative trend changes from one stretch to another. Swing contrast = 0.041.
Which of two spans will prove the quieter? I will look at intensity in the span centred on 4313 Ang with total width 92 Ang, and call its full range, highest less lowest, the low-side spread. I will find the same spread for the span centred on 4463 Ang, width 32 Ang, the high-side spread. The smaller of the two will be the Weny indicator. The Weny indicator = 0.54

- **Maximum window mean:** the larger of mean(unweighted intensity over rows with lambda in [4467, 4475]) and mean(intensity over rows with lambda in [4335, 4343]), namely 8.88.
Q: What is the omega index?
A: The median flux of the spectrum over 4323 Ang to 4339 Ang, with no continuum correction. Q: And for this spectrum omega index 8.46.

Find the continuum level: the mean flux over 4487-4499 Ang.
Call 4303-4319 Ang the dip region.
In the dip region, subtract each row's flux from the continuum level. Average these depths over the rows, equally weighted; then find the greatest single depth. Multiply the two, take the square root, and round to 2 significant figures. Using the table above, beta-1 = 0.50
